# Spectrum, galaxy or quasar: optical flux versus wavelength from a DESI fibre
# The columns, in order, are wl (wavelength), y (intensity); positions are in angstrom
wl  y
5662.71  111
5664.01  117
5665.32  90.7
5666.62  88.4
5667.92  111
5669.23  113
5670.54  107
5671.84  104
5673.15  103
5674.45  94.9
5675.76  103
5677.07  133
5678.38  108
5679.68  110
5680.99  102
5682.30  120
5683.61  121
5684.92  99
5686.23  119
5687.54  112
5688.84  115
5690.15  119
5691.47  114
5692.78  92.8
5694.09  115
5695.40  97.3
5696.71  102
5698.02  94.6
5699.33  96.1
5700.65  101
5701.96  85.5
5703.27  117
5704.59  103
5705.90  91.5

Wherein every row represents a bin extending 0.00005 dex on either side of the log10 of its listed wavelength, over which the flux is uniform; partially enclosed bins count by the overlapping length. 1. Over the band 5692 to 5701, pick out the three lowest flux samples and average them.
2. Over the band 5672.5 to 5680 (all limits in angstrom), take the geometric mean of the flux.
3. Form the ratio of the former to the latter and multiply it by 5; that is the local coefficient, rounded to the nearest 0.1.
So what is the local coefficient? 4.4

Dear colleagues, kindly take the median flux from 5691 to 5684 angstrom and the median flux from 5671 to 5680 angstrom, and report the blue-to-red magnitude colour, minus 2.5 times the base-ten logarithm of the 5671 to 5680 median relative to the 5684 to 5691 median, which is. 0.11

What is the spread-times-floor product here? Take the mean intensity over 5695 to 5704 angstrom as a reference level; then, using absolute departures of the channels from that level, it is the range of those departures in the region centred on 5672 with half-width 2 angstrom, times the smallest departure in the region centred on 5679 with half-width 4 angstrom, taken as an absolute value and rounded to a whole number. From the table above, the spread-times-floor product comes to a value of 12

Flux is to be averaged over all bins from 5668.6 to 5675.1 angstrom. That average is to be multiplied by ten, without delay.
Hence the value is 1044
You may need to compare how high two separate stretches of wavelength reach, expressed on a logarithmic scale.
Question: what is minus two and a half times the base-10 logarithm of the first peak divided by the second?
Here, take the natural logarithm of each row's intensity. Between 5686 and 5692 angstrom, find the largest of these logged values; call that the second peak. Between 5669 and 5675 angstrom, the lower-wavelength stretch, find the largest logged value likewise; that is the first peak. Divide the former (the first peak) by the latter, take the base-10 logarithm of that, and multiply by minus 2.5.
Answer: 0.0118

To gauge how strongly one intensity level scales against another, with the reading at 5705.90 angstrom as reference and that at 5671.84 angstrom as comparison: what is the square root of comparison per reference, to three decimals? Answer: 1.066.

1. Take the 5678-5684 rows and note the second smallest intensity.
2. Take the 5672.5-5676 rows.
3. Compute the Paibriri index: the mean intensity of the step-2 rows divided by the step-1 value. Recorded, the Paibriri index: 0.93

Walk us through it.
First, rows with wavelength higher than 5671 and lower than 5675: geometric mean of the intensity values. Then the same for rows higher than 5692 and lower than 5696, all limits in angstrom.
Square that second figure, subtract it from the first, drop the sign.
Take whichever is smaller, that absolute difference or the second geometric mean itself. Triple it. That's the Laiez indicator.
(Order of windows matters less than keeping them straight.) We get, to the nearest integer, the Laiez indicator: 304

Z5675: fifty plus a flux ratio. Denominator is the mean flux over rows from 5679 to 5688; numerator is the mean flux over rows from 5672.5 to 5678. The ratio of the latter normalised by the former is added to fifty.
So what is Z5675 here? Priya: 50.97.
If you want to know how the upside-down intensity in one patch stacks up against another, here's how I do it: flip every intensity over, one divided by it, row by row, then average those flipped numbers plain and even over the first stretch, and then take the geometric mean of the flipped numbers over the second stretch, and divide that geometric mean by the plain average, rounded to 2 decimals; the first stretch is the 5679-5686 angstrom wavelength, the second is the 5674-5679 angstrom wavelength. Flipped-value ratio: 1.01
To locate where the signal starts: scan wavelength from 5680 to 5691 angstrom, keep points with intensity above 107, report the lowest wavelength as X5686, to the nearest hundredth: 5682.30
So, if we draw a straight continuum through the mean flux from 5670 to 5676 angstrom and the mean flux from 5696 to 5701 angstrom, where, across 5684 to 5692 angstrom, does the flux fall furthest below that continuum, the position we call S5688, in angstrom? 5684.92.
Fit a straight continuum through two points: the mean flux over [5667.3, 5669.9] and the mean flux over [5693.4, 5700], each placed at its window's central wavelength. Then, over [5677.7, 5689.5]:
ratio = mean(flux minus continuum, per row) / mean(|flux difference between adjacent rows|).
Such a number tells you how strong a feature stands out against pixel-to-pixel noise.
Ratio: 0.6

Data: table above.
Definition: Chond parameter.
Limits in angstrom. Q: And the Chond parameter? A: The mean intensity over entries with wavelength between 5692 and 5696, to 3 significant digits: 102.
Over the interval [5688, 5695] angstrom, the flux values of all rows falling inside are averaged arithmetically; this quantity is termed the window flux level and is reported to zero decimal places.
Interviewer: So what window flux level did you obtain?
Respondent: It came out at 111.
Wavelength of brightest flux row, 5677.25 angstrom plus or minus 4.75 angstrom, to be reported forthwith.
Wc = 5677.07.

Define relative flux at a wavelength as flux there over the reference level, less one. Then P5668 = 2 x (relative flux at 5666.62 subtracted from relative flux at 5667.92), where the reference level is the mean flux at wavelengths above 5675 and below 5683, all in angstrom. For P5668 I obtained 0.40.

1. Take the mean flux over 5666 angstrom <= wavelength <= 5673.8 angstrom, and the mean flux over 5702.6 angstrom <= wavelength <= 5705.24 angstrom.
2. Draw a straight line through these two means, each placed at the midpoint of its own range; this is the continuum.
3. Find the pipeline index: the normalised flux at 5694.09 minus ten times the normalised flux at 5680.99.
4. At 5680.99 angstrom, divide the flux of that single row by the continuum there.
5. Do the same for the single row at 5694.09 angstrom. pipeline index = -8.5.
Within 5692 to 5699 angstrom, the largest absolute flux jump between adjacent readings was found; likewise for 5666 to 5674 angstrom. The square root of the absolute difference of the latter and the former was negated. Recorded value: -0.6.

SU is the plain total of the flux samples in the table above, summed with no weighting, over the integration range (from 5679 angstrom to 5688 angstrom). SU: 783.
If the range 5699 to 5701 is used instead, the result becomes 197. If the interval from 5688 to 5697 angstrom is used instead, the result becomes 755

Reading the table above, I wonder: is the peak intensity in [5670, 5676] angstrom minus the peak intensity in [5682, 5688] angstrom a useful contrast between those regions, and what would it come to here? -14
